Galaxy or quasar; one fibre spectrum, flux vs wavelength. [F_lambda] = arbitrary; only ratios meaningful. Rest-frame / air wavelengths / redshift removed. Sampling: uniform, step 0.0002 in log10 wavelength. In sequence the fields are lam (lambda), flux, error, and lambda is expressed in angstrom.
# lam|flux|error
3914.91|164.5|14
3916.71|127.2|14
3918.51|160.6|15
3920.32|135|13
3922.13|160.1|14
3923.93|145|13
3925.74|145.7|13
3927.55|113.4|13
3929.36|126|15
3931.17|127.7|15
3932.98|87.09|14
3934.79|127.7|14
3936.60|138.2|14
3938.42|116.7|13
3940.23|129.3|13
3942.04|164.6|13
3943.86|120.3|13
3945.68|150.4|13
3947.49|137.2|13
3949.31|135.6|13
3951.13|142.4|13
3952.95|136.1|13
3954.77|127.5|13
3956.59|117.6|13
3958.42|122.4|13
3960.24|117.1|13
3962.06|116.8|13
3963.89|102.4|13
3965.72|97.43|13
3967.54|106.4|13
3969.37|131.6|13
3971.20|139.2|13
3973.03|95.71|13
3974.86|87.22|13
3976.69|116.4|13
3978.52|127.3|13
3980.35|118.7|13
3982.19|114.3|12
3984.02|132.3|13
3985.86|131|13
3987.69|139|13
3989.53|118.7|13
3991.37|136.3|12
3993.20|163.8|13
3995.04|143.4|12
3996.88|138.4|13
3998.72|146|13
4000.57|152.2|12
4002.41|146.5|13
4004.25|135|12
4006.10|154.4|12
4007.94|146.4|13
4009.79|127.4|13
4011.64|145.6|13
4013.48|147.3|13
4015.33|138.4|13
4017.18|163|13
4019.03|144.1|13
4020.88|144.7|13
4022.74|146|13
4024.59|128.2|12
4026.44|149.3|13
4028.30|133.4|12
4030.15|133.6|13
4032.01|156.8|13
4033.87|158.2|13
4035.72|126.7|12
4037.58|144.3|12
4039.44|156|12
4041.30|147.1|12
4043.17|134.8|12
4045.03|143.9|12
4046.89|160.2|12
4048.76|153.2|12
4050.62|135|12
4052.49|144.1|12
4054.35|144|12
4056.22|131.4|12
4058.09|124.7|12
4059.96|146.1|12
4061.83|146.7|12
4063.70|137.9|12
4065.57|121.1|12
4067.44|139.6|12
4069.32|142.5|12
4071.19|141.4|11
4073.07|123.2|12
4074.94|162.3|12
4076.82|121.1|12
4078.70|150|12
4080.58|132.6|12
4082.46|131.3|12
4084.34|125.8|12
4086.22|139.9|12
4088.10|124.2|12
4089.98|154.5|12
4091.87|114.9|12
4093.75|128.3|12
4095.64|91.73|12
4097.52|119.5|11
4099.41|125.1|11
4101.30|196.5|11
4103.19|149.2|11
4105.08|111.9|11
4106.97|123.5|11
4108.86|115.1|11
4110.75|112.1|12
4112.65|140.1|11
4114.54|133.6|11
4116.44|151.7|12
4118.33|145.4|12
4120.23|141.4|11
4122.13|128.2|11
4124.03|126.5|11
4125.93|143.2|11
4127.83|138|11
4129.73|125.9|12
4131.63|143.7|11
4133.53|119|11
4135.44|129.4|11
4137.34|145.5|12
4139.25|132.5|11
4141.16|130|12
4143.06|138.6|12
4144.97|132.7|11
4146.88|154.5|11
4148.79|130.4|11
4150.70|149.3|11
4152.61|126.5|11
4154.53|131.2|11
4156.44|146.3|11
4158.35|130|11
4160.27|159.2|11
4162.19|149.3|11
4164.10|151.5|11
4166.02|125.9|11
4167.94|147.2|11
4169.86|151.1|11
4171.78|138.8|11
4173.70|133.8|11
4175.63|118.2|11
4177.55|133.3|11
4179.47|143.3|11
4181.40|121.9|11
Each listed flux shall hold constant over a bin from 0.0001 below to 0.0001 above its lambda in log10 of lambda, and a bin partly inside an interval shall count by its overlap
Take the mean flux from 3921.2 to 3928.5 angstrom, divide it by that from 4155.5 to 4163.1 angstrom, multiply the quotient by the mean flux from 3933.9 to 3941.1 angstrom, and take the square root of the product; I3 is 11.1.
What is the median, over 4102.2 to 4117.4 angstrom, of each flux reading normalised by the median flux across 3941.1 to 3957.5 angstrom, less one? -0.06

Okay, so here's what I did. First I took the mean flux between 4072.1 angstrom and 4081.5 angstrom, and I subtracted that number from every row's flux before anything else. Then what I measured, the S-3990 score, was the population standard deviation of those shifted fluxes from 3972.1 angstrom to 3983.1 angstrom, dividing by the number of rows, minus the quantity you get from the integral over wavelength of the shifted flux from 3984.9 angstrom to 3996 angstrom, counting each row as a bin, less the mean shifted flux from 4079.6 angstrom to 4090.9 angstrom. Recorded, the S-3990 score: 1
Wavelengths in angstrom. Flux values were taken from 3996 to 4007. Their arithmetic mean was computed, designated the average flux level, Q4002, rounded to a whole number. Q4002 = 145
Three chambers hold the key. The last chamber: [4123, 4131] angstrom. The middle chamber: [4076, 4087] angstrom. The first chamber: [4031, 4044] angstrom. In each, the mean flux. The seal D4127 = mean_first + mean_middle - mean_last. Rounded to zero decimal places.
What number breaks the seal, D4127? 146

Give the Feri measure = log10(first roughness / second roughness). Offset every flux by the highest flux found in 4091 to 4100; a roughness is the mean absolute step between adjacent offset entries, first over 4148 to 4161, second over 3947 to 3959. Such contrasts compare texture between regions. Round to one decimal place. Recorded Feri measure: 0.4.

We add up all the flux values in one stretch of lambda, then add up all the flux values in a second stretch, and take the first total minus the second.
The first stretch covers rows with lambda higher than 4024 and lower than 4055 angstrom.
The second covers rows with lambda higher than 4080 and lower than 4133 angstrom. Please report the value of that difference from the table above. -1265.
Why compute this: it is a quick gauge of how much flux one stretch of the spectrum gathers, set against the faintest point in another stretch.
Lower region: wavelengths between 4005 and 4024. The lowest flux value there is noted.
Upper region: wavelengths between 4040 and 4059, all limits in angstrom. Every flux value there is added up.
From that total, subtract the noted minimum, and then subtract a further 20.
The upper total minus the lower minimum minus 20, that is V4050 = 1271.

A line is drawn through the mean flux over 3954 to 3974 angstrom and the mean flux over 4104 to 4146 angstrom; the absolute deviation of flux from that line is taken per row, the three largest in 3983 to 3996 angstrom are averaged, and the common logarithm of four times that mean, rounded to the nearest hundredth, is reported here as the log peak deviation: 2.08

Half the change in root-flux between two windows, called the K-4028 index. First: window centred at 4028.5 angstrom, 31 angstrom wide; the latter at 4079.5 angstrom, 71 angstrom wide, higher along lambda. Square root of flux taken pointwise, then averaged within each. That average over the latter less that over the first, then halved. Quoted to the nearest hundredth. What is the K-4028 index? -0.20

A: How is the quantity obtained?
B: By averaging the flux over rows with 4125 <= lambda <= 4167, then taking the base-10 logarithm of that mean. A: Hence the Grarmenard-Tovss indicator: 2.14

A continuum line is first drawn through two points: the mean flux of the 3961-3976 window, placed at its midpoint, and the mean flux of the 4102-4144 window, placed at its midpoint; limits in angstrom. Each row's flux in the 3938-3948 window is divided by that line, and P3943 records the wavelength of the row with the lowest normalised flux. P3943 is 3938.42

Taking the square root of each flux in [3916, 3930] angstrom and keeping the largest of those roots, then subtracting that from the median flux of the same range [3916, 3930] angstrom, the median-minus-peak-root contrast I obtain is 127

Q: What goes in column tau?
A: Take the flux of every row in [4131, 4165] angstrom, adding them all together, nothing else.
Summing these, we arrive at 2500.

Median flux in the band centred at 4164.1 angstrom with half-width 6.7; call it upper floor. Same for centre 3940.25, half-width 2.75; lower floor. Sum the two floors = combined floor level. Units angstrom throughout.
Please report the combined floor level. 279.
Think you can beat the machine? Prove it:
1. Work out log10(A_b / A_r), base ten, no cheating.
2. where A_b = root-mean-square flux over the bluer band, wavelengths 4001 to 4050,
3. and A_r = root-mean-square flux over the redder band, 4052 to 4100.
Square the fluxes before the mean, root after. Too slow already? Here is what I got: 0.03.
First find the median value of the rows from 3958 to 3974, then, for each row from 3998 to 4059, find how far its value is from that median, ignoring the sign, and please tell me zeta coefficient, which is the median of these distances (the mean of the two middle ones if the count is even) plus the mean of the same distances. 55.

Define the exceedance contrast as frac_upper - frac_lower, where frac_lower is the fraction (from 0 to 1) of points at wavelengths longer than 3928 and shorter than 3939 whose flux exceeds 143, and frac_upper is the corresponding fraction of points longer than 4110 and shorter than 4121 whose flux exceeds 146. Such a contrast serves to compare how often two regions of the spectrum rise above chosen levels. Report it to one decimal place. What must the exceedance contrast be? 0.2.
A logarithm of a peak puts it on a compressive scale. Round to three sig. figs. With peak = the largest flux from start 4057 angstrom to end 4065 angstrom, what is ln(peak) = 4.99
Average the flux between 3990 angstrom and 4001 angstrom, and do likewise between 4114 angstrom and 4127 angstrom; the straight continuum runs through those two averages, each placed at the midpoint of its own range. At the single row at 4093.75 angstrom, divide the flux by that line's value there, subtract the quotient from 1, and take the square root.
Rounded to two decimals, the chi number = 0.29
